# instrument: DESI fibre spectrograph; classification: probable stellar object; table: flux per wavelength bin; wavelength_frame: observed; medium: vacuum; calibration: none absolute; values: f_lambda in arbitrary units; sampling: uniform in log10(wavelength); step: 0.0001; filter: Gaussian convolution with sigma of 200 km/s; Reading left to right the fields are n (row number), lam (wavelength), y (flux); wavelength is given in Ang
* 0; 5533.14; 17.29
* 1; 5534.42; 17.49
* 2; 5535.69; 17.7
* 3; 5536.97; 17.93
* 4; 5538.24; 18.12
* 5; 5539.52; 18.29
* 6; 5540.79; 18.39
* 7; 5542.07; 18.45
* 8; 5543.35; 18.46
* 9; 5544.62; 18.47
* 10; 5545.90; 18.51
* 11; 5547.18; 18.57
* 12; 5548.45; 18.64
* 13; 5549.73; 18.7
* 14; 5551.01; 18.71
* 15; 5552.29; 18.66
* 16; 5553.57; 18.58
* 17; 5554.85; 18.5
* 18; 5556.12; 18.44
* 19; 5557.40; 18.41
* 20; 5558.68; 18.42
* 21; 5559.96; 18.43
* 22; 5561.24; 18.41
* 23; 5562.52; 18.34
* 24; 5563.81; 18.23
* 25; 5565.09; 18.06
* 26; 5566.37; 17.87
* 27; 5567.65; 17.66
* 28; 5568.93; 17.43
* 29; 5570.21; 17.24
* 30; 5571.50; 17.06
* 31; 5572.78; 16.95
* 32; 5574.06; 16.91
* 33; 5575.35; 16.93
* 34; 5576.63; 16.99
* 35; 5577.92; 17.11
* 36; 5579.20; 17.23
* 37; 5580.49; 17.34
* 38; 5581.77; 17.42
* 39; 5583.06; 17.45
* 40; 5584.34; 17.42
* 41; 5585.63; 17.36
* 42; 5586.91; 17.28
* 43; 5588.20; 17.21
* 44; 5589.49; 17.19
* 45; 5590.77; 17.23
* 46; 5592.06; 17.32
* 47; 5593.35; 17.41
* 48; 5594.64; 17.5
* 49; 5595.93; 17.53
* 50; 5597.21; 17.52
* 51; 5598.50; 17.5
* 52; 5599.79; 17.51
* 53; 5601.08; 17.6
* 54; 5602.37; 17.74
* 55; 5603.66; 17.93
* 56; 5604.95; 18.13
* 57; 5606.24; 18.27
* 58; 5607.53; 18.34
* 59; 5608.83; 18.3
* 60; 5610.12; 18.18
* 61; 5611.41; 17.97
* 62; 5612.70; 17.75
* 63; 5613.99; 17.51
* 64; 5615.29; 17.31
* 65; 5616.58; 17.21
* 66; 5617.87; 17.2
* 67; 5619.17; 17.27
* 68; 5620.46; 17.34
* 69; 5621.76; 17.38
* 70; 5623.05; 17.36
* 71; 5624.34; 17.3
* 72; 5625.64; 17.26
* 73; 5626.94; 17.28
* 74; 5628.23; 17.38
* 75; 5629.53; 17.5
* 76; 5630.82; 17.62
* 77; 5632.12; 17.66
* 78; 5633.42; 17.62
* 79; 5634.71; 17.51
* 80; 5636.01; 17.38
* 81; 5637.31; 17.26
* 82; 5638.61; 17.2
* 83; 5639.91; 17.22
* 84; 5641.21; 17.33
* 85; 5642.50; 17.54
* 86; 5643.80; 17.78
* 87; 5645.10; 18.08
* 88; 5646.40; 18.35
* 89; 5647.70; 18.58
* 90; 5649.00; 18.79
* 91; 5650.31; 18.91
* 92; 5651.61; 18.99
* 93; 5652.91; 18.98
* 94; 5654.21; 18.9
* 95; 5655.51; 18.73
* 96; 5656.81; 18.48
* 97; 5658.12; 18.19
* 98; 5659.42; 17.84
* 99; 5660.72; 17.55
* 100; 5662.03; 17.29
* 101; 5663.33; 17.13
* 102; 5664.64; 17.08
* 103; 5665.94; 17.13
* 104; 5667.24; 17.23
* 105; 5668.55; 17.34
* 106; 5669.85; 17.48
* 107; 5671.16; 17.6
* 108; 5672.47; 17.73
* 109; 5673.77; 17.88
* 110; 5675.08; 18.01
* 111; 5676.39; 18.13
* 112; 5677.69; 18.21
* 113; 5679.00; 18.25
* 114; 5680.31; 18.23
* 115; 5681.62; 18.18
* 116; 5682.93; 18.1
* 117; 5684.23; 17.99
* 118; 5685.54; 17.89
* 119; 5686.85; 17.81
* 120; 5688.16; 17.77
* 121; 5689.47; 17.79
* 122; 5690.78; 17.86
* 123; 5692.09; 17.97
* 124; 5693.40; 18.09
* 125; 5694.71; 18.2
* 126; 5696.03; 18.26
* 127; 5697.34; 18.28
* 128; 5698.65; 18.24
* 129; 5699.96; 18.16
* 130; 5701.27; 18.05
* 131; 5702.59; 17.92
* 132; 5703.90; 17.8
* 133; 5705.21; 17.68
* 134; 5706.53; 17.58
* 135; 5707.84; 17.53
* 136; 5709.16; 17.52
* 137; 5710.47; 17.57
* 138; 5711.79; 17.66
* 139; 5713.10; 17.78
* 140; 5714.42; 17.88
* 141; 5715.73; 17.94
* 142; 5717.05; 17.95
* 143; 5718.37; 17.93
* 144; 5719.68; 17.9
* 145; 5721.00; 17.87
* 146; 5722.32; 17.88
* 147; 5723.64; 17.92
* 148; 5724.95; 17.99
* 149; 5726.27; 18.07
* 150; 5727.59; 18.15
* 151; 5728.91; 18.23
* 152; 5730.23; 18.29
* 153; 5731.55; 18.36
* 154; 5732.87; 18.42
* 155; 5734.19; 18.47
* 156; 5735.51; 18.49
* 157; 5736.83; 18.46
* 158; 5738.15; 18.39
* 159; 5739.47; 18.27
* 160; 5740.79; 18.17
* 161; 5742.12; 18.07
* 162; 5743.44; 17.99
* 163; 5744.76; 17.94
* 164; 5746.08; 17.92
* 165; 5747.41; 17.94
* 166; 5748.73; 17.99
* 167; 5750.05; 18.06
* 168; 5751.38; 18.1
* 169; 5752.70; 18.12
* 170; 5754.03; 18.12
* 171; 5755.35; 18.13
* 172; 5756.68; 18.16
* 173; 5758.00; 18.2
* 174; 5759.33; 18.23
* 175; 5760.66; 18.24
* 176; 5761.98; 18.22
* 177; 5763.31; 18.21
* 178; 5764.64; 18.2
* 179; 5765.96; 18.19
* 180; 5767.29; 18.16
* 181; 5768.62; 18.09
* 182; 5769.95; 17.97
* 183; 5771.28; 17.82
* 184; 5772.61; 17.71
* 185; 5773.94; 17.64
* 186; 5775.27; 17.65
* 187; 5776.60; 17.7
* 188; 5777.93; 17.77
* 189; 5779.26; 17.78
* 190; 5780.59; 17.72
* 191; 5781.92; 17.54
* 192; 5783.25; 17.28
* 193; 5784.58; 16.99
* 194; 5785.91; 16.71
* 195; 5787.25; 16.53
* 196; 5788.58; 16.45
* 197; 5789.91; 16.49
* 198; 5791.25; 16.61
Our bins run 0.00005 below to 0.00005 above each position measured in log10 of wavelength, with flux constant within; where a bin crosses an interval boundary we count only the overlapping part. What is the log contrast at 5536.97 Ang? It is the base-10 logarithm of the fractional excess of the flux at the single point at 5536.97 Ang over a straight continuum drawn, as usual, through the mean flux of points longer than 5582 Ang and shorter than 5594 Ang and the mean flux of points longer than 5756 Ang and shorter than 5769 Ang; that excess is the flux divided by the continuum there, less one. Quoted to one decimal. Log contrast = -1.3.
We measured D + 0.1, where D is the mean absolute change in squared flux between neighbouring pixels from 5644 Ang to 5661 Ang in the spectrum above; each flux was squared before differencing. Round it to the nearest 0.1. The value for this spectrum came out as 7.3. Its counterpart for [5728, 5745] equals 2.6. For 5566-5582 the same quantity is 4.3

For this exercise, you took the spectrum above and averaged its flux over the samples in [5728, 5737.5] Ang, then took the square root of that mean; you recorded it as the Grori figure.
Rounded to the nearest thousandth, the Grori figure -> 4.288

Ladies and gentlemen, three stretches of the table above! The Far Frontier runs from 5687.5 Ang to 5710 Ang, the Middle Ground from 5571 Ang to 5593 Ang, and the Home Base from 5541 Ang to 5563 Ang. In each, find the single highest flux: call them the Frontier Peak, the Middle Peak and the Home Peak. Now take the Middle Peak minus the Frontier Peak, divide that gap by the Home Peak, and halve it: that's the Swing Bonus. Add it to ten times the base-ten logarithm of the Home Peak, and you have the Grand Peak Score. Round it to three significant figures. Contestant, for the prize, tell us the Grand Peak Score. 12.7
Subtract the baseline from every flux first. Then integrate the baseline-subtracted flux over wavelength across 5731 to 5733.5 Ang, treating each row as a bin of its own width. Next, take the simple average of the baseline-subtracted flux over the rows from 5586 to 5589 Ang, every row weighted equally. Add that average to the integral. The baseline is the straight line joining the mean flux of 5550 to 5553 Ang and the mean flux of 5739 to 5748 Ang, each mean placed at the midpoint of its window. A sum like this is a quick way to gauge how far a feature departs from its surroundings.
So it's -0.5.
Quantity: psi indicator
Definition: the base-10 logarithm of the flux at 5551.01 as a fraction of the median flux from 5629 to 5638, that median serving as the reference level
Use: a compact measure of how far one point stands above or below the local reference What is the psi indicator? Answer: 0.029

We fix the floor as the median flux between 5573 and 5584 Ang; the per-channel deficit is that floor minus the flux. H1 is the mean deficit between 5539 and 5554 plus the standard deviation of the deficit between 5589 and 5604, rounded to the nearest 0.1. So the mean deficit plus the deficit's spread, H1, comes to -1.2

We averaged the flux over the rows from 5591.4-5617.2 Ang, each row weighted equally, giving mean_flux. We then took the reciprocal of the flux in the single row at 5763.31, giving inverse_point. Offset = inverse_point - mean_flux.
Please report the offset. -17.7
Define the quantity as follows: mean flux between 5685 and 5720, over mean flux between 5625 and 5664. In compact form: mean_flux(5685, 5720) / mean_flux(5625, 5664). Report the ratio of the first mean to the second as 1.00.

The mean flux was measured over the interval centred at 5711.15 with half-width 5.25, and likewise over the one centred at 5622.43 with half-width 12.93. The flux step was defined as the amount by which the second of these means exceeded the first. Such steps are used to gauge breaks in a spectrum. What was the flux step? -0.20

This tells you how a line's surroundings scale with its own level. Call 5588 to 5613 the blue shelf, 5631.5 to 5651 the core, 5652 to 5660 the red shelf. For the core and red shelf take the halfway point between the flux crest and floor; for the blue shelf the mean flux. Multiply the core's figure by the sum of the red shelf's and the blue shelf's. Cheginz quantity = 652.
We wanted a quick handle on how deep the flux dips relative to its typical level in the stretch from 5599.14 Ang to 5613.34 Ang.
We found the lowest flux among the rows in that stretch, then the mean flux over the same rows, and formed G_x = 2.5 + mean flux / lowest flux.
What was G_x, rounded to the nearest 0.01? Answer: 3.53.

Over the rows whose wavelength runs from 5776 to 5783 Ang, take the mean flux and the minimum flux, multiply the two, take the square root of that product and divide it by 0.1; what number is 176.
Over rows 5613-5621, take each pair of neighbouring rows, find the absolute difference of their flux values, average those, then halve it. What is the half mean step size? 0.045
